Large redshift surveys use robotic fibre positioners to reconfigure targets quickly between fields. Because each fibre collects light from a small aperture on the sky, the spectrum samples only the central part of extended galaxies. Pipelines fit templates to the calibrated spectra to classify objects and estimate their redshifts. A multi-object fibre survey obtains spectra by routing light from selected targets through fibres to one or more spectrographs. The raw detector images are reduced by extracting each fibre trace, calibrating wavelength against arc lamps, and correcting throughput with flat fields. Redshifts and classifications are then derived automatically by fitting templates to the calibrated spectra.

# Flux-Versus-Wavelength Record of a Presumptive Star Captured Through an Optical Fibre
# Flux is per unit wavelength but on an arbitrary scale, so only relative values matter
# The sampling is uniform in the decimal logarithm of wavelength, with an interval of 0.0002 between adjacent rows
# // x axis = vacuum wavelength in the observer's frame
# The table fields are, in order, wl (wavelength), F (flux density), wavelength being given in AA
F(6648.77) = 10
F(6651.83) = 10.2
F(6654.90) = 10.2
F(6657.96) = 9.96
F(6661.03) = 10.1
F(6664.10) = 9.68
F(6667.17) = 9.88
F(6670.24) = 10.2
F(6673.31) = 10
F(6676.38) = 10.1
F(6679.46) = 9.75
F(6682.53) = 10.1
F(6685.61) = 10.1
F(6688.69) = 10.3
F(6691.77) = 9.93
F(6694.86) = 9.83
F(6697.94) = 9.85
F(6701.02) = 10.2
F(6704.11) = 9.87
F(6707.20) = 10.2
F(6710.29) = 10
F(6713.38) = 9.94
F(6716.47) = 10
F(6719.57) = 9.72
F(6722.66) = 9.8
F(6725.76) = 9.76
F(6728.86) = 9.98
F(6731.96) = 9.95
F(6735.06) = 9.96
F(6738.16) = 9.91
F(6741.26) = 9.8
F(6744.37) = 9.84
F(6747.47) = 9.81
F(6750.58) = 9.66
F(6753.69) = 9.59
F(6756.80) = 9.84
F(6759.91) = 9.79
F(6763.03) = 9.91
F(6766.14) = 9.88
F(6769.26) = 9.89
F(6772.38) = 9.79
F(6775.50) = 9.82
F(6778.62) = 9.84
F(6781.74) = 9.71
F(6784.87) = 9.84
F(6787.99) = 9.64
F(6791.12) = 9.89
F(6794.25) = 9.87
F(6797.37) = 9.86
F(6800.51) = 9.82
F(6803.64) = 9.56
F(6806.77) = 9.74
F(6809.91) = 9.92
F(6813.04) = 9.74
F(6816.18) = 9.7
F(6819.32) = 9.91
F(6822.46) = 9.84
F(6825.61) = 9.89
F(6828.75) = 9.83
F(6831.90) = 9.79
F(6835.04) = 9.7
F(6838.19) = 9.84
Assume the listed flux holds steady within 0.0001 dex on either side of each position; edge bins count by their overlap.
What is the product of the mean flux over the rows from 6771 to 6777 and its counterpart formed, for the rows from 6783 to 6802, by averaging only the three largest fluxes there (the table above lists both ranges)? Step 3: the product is 96.8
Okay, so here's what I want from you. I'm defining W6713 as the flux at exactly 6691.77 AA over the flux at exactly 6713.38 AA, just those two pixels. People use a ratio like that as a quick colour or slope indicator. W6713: 1.00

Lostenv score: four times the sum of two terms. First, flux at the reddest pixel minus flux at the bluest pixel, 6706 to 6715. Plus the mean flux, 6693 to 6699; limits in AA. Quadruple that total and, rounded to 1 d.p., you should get 38.3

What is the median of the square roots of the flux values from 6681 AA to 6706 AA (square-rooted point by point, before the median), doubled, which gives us 6.33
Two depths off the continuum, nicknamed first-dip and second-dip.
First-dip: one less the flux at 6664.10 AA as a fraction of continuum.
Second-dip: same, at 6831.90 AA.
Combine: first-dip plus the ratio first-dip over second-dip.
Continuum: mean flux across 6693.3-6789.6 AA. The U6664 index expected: 2.6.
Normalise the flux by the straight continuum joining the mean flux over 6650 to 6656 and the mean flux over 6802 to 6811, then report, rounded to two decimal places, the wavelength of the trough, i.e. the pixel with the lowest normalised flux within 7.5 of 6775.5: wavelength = 6781.74 AA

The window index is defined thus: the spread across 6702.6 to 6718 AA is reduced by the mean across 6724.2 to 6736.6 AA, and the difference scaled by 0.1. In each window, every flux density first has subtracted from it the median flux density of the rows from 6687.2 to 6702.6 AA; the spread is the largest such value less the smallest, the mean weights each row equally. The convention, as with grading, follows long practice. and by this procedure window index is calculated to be 0.035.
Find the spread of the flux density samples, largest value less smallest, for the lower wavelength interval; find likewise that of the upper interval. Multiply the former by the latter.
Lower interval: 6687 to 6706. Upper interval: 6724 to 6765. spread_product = 0.18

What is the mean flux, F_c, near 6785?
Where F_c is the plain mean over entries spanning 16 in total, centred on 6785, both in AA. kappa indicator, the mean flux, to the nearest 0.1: 9.8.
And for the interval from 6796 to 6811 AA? 9.8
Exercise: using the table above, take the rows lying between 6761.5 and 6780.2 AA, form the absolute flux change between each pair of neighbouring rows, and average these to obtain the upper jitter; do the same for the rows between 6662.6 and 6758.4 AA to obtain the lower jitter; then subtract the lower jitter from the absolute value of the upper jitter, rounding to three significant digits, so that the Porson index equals -0.125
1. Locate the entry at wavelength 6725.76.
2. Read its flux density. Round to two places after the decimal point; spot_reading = 9.76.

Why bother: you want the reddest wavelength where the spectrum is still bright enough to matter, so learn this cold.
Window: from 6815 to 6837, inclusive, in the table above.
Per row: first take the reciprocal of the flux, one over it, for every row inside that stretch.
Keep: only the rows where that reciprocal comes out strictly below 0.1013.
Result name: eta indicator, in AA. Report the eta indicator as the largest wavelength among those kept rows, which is 6825.61 AA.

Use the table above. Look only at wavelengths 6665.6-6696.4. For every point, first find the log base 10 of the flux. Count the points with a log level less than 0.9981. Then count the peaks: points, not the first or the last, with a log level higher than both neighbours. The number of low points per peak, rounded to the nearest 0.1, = 1.3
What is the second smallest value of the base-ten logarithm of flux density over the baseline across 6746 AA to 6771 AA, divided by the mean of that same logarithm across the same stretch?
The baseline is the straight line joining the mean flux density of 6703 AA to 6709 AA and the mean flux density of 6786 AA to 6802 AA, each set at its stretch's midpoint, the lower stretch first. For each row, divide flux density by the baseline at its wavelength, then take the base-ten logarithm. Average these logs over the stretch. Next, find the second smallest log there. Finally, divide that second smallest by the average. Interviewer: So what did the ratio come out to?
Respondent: 2.4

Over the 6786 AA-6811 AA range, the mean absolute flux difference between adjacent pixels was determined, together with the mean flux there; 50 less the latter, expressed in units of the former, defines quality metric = 299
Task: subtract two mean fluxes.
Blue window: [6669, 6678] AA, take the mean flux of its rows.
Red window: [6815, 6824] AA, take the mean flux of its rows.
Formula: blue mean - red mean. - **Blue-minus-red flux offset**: 0.3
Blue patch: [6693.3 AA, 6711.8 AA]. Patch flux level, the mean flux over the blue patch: 10.0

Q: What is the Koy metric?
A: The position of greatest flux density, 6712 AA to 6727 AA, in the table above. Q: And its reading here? 6716.47 AA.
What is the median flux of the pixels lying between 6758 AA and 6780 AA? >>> 9.8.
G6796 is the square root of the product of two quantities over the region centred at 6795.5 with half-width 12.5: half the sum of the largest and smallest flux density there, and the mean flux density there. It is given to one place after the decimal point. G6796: 9.8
